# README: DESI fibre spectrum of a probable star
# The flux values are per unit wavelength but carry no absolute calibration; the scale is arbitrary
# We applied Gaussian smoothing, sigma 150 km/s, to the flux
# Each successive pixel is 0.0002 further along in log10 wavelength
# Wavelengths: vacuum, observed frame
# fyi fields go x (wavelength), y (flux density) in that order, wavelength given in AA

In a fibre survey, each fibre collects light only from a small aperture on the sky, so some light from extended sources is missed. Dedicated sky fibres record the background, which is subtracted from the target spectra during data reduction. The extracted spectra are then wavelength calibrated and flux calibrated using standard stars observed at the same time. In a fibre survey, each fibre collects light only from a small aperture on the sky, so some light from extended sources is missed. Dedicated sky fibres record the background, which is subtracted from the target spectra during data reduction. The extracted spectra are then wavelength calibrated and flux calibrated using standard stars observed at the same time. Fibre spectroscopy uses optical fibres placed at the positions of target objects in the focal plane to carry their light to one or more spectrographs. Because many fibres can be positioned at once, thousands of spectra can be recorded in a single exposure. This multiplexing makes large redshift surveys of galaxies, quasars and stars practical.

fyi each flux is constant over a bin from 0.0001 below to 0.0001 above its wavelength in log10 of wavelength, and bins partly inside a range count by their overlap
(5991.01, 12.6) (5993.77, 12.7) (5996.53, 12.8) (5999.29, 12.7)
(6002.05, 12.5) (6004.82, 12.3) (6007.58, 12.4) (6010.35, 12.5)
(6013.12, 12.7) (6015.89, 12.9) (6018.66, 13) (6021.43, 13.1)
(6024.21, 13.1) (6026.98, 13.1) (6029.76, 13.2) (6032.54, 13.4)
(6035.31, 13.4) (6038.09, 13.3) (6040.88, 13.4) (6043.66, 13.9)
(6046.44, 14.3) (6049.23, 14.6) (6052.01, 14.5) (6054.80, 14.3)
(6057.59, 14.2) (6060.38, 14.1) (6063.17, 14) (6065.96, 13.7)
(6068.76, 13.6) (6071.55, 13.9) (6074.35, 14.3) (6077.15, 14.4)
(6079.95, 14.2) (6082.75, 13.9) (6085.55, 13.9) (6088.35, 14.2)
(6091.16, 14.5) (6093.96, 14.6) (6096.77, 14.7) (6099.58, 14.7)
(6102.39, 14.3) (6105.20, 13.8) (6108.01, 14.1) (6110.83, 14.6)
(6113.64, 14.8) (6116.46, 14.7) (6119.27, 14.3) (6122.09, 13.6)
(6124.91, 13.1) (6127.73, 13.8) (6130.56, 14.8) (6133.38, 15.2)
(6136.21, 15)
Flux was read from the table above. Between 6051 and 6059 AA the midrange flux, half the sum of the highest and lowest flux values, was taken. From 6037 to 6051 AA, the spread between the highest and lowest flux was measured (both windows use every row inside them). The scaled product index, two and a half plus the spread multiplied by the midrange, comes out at 21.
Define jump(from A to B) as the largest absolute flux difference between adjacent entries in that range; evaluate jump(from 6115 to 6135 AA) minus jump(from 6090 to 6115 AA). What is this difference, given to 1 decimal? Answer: 0.5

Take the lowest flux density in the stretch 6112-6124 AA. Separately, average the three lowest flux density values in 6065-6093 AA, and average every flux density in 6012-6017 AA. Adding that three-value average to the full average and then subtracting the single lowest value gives 12.9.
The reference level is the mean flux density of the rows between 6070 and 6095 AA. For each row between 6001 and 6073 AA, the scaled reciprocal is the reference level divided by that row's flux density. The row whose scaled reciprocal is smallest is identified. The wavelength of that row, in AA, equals 6049.23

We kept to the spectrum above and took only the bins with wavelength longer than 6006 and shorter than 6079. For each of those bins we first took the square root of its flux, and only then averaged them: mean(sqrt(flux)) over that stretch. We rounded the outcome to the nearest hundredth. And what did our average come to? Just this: 3.69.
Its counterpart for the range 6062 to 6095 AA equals 3.75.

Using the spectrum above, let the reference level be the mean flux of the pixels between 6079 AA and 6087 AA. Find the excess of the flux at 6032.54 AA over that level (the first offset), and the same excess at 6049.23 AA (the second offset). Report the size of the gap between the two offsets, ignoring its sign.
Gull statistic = 1.2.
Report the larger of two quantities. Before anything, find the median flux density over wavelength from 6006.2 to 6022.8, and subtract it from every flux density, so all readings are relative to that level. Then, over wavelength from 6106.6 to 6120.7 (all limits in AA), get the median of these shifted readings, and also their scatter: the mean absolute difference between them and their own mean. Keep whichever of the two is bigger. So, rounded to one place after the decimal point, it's 1.8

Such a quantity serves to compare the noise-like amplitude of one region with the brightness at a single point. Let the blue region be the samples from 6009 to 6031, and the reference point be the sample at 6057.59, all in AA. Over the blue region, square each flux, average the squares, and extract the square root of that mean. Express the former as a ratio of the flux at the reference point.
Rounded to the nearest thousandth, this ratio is 0.912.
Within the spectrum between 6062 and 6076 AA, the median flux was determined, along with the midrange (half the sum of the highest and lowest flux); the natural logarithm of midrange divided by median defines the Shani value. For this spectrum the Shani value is 0.004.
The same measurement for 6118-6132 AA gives 0.011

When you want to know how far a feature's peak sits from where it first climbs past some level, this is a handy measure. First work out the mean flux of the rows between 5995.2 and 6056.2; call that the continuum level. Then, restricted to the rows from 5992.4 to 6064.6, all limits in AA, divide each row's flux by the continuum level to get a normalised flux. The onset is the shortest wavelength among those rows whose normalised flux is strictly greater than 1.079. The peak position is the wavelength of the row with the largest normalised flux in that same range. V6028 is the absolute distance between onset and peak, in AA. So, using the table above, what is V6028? 2.8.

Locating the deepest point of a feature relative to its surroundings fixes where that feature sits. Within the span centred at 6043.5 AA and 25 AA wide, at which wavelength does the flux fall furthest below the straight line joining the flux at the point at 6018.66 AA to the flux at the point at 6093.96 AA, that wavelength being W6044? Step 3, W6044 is 6038.09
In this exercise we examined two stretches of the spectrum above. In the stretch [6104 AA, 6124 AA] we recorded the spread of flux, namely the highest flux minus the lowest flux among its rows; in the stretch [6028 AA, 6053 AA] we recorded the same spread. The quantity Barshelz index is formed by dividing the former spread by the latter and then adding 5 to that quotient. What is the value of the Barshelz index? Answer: 5.9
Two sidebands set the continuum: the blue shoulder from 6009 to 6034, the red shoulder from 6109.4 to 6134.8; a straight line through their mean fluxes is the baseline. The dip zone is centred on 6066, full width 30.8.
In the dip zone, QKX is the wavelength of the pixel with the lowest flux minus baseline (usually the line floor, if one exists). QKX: 6068.76 AA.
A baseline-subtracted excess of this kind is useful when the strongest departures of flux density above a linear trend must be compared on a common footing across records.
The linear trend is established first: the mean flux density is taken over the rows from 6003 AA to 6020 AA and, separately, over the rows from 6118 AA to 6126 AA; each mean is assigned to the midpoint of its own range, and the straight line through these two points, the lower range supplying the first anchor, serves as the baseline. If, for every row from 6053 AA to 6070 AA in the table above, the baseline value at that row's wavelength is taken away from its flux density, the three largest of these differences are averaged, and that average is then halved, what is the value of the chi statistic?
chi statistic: 0.57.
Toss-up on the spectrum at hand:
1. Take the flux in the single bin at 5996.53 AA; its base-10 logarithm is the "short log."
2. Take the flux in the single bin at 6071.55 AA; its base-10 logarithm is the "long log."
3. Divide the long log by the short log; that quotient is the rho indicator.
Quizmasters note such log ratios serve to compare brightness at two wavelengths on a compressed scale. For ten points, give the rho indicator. 1.03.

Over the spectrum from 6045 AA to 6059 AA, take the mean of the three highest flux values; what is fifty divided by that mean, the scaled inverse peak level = 3.46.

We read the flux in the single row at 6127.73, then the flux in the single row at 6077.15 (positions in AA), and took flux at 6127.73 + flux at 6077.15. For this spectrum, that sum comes 28.2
